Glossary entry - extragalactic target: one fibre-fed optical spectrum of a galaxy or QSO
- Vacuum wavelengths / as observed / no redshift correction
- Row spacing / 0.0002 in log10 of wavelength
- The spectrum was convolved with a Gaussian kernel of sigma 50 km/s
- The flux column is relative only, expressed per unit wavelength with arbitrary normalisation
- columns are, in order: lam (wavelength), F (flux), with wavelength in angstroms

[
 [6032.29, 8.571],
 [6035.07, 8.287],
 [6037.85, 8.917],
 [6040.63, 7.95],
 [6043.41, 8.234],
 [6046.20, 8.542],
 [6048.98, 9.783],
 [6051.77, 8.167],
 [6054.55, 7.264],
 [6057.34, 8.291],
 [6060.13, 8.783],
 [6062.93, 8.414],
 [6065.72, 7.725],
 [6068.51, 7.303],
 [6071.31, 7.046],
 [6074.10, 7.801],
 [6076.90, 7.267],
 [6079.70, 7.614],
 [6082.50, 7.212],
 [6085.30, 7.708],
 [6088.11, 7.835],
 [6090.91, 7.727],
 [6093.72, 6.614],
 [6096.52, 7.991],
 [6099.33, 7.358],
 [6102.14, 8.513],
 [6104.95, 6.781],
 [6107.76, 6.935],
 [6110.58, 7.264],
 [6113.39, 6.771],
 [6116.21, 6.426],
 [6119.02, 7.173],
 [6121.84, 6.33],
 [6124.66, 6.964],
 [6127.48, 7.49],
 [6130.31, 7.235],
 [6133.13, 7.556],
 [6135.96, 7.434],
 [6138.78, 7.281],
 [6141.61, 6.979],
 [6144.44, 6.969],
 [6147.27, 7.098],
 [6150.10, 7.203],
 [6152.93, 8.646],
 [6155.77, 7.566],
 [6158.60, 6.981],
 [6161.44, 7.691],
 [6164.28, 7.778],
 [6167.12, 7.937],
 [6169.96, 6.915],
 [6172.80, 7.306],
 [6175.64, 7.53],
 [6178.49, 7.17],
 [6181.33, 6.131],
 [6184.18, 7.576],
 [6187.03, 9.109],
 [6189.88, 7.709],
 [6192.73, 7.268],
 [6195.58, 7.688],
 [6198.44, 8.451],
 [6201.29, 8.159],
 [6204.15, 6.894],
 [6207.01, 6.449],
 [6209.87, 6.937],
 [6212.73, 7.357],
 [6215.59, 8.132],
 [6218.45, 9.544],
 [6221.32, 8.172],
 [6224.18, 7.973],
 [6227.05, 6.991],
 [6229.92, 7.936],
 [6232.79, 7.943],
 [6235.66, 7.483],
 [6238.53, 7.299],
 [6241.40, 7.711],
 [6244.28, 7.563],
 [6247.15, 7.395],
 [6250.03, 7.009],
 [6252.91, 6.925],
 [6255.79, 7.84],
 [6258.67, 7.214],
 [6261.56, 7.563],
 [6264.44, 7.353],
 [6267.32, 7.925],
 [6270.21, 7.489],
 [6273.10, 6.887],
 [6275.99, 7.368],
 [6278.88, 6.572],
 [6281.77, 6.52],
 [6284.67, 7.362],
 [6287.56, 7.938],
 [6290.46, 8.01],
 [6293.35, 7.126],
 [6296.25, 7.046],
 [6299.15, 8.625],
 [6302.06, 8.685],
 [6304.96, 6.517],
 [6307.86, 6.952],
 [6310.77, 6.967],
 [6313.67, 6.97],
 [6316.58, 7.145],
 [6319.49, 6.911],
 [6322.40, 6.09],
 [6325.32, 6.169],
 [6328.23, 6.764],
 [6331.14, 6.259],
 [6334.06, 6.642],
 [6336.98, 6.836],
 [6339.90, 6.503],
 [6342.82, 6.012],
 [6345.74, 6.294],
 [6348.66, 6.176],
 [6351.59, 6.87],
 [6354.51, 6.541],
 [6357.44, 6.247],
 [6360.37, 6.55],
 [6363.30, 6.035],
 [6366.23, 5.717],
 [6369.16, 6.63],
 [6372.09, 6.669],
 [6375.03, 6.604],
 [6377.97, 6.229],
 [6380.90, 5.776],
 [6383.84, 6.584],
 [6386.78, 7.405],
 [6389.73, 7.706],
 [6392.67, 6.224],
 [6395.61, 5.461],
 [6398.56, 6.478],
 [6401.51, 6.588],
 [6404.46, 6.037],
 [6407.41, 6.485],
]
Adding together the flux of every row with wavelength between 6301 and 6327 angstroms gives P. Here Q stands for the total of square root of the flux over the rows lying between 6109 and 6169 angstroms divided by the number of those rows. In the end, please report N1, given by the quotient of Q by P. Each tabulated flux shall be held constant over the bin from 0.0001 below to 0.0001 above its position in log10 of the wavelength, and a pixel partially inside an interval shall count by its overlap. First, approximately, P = 62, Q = 2.70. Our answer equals 0.043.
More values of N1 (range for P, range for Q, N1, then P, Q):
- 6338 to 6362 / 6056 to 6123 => 0.053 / 51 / 2.73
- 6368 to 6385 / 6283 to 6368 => 0.068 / 38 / 2.61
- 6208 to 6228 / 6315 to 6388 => 0.046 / 55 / 2.54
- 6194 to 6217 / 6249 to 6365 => 0.044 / 60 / 2.64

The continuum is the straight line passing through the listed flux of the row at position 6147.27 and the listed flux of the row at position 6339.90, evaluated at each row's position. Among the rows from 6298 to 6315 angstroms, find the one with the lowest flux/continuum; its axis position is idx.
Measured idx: 6304.96 angstroms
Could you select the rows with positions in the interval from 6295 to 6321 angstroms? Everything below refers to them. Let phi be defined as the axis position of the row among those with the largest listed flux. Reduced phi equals 6302.06 angstroms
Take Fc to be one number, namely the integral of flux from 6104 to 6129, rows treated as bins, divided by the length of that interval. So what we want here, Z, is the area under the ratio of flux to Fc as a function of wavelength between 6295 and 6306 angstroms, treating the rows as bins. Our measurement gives 12.4 angstroms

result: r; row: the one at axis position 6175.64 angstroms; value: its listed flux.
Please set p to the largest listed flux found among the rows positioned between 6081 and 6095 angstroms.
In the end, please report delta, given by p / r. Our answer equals 1.04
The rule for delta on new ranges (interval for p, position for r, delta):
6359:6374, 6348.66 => 1.08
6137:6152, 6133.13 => 0.96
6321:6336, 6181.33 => 1.10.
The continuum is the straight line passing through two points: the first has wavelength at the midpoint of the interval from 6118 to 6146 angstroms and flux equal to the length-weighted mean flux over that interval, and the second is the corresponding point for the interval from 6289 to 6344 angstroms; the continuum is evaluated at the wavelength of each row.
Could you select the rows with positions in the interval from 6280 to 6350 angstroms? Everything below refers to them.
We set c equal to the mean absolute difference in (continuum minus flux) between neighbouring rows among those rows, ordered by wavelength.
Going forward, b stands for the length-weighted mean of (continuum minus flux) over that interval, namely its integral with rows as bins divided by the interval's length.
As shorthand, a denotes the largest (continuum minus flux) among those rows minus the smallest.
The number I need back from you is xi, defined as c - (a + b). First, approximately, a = 2.6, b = 0.03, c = 0.48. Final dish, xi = -2.2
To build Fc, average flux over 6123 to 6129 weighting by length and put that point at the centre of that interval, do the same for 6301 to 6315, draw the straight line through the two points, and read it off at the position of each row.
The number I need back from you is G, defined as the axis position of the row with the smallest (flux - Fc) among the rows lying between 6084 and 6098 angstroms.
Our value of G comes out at 6093.72 angstroms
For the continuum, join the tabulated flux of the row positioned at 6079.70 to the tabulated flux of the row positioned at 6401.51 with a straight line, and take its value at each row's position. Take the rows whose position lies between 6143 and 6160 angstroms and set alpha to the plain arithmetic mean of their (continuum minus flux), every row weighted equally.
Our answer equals 0.0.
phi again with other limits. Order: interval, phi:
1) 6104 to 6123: 6110.58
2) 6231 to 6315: 6302.06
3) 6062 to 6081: 6062.93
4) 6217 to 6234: 6218.45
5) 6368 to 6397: 6389.73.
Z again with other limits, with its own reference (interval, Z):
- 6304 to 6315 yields 10.9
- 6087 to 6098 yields 12.0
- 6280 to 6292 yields 12.9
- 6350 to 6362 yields 11.4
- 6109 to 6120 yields 11.0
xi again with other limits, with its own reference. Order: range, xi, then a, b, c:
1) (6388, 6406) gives -1.9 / 2.2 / 0.46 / 0.78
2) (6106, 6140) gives -0.9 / 1.2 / 0.08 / 0.43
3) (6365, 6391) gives -1.9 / 2.0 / 0.31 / 0.47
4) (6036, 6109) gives -1.8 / 3.1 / -0.65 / 0.70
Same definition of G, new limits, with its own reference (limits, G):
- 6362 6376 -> 6366.23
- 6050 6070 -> 6054.55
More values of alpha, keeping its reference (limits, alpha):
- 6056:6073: -0.3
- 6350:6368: 0.4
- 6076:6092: 0.0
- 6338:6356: 0.4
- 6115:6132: 0.5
